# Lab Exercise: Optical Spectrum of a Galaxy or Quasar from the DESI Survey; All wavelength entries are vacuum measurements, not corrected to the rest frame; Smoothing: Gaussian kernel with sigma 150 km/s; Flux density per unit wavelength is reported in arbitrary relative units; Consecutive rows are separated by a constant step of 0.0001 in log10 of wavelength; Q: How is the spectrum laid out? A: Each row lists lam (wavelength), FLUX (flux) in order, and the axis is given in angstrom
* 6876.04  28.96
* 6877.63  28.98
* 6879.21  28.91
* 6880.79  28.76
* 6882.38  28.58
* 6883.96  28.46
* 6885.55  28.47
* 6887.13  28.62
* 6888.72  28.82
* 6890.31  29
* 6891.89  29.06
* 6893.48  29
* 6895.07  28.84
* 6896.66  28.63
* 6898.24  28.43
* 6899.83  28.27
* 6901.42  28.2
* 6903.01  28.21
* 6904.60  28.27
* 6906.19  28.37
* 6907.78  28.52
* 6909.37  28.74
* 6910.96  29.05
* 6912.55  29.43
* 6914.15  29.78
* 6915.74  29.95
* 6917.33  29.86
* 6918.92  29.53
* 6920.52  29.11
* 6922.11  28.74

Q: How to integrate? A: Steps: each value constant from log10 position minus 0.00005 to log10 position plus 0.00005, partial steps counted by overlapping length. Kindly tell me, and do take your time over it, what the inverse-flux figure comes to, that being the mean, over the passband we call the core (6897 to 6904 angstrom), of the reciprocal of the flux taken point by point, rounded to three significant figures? 0.0354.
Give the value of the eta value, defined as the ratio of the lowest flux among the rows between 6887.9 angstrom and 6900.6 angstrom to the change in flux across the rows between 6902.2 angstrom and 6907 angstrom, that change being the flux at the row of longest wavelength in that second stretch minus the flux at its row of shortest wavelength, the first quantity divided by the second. 177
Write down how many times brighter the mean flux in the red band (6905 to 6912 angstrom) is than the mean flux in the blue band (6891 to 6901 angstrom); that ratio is 1.00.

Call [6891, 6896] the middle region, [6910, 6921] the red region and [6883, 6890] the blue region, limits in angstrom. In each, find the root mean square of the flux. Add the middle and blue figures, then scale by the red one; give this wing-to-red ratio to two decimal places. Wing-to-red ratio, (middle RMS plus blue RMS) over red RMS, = 1.95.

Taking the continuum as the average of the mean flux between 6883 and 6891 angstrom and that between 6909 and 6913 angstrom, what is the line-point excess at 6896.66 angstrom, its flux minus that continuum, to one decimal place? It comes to -0.2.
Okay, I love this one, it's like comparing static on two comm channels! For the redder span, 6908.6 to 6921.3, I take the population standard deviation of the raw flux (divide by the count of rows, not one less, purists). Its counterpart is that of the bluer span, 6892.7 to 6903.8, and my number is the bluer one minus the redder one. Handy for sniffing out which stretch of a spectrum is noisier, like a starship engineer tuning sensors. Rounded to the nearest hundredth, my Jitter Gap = -0.11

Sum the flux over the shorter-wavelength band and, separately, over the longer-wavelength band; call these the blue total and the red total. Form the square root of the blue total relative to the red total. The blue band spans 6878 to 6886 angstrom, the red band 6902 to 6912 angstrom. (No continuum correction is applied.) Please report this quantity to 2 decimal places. 0.91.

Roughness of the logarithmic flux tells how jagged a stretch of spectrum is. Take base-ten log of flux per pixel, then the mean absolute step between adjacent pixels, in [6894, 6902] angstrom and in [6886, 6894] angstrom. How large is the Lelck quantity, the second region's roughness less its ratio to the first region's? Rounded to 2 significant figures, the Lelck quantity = -0.77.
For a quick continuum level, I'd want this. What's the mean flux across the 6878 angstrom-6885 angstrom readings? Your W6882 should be 28.7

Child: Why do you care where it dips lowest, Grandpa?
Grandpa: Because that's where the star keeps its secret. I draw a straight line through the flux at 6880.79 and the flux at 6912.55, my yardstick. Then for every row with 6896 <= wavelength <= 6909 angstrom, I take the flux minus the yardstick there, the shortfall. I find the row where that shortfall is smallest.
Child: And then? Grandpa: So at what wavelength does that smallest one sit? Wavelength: 6903.01 angstrom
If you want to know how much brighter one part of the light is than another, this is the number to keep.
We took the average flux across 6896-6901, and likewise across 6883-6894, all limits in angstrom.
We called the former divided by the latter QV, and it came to 0.99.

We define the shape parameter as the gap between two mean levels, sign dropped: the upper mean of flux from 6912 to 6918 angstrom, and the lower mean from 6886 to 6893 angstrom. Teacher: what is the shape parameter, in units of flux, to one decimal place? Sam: 0.9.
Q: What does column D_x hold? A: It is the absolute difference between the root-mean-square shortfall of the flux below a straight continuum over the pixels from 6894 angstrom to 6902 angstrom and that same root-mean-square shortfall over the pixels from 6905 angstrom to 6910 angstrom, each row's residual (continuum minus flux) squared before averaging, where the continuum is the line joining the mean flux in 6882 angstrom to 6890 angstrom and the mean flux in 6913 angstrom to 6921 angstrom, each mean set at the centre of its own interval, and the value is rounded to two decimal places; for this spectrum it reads 0.17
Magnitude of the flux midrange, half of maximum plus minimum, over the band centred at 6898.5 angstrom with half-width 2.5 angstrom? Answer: -3.64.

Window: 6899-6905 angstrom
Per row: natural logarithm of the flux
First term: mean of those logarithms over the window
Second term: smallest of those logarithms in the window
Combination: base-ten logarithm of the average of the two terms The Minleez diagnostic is 0.524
